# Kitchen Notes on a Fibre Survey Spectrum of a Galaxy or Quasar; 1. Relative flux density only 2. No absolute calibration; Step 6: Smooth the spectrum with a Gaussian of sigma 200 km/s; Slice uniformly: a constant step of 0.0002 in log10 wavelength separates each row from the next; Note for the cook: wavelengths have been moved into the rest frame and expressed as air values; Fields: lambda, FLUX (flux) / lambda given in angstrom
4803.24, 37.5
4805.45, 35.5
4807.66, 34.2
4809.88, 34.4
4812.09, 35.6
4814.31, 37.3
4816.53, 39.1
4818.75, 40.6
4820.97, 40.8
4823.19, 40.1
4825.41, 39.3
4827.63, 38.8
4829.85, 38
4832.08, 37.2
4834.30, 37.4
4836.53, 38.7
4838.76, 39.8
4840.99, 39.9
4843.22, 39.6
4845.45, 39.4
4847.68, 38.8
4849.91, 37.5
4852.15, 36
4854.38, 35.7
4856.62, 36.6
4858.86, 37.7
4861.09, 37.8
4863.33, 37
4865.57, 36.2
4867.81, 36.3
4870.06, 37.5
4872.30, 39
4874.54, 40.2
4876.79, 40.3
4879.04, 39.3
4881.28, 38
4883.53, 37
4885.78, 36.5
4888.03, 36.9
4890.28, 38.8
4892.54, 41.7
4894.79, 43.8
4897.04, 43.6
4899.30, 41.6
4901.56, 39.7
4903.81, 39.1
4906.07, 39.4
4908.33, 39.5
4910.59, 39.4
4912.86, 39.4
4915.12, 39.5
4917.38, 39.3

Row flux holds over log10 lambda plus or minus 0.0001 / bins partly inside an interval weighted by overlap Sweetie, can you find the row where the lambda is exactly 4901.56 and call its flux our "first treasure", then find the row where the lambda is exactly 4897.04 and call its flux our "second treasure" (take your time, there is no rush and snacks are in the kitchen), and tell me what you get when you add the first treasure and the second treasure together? 83.3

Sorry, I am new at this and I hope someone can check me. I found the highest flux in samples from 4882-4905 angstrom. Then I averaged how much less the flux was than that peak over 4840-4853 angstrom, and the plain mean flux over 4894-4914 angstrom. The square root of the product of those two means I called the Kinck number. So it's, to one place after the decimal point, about 14.6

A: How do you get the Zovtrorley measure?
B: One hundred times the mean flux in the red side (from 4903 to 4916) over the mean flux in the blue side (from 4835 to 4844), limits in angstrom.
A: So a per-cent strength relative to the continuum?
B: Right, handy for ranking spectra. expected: 100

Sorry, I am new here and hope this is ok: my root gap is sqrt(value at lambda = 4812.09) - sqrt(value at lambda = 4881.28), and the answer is -0.20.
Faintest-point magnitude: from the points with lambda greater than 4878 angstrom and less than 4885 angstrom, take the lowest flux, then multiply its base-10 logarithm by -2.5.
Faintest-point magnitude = -3.92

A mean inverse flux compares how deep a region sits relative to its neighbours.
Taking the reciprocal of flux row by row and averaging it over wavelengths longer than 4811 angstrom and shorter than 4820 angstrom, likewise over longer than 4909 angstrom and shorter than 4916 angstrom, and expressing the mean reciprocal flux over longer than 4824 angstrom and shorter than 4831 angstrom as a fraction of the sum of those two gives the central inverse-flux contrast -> 0.501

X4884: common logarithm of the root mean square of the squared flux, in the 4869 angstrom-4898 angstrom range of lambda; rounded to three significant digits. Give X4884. 3.20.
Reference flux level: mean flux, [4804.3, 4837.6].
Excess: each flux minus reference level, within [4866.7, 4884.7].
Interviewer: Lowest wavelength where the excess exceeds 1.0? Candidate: 4872.30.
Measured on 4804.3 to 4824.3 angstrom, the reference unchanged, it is 4816.53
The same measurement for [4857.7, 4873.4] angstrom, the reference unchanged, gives 4872.30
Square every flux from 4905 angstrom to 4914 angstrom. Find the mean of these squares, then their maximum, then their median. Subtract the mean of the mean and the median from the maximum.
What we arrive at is 7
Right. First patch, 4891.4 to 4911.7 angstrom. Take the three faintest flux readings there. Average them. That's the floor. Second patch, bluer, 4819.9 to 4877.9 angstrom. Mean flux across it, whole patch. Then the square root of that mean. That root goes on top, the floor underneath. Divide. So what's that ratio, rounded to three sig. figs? 0.157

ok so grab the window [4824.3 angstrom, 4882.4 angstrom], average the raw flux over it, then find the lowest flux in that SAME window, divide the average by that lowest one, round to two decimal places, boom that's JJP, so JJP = 1.07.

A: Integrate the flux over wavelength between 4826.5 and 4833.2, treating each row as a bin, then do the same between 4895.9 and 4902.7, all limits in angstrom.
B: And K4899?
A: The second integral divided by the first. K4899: 1.11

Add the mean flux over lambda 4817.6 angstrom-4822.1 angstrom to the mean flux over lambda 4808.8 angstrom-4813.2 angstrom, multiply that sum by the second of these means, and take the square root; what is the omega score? 51.5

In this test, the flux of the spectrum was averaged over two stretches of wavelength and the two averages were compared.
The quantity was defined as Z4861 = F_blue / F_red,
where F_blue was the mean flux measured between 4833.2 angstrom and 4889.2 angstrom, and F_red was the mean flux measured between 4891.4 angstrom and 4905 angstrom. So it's 0.913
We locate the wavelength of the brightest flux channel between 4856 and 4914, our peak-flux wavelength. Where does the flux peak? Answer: 4894.79 angstrom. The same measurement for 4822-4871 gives 4823.19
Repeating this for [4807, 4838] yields 4820.97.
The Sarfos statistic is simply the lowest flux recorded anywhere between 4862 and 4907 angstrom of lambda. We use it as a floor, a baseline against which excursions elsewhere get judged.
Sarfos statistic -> 36.2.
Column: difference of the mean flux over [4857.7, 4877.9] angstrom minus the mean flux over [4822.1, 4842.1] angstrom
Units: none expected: -0.8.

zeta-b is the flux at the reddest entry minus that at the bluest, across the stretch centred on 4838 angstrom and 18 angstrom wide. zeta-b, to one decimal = 1.4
